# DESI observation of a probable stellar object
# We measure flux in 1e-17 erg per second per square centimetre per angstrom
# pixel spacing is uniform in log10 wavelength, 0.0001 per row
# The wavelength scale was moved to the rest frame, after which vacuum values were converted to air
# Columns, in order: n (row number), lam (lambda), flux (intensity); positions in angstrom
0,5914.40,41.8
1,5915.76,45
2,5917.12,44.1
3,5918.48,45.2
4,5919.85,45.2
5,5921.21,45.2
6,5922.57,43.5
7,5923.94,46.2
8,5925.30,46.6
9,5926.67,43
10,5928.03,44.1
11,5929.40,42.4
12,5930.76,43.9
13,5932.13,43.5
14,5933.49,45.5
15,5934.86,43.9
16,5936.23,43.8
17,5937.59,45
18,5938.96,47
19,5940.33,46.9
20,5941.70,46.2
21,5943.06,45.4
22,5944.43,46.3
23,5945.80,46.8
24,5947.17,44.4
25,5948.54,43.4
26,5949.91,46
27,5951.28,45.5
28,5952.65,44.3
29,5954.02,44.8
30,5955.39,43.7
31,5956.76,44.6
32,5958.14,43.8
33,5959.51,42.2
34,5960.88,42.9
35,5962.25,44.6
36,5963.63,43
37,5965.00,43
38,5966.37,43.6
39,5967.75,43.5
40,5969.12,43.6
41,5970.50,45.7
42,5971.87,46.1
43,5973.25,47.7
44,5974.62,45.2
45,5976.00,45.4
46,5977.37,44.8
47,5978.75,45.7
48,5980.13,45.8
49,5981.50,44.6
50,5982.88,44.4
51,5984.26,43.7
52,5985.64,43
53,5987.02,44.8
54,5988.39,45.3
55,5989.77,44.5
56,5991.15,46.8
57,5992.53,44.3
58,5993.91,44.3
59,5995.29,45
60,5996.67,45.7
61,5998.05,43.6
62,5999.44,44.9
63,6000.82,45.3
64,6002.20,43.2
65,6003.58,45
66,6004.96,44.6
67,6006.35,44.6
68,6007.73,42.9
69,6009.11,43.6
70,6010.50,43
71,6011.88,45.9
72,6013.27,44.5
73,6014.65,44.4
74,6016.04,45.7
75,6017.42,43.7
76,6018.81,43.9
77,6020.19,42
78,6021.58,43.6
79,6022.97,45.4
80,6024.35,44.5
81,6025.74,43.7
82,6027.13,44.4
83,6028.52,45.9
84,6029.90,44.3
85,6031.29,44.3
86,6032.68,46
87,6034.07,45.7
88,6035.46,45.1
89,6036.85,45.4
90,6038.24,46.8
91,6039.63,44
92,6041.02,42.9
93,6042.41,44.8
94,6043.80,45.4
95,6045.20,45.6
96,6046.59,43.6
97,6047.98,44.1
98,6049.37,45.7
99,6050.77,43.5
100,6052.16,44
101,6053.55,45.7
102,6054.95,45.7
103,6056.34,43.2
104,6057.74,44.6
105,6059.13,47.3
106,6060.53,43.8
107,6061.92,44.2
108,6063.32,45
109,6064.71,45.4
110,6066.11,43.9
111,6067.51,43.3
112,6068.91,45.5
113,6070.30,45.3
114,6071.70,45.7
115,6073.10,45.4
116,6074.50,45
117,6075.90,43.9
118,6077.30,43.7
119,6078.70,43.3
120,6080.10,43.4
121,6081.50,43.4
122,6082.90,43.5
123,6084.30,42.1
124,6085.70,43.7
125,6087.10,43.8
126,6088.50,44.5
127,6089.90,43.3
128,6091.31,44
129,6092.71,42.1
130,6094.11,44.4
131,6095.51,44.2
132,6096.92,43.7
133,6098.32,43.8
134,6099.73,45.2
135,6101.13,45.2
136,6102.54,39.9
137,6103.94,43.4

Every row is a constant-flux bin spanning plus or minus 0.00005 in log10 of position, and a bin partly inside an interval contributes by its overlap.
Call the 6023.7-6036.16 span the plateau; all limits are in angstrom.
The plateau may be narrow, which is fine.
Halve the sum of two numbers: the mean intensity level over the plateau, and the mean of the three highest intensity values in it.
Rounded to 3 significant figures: 45.4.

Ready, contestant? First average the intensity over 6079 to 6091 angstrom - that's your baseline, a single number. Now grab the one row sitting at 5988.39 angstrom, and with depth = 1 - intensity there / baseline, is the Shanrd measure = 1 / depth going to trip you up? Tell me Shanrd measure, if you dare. -24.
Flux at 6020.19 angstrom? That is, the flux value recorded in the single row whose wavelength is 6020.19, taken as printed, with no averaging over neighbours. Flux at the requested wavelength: 42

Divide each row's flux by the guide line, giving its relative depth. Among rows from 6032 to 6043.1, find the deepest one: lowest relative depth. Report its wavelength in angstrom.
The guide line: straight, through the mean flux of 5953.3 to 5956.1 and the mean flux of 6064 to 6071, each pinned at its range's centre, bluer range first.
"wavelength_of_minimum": 6041.02 angstrom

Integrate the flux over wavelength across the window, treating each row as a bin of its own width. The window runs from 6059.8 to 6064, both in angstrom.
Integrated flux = 186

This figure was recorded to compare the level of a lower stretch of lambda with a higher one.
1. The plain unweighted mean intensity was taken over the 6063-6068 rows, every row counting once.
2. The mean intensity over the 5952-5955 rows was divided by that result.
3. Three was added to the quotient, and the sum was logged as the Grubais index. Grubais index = 4.00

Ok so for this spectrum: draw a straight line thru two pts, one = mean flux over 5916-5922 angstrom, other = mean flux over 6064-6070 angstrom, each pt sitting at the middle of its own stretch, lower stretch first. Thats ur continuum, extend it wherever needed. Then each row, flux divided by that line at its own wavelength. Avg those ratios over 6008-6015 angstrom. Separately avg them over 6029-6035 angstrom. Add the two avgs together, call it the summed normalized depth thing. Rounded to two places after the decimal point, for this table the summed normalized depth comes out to 2.00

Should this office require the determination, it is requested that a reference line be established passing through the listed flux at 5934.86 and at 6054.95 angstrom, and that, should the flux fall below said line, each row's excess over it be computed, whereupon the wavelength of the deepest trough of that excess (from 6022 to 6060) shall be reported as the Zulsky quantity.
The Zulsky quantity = 6041.02 angstrom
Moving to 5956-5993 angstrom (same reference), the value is 5959.51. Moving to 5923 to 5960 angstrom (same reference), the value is 5959.51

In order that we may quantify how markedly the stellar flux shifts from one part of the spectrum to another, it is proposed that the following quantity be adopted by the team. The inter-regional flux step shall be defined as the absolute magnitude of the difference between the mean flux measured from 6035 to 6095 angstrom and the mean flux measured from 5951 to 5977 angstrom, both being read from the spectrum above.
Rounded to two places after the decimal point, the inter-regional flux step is 0.02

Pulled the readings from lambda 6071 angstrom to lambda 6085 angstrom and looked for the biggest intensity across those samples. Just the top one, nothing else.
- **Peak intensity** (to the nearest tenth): 45.7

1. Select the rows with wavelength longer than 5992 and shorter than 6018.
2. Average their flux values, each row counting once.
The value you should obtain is 44.4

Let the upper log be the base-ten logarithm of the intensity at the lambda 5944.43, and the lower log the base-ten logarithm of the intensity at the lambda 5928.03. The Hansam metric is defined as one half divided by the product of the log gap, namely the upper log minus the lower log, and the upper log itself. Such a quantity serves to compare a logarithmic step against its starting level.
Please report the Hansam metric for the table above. 14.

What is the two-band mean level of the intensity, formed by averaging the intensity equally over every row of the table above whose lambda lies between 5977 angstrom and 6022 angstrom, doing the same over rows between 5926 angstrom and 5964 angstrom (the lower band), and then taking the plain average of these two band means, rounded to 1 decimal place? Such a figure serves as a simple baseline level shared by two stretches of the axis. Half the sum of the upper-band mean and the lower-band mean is 44.5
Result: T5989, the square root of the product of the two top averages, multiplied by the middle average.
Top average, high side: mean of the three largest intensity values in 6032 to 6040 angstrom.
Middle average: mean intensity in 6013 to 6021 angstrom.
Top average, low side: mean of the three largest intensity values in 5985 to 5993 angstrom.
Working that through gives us 2021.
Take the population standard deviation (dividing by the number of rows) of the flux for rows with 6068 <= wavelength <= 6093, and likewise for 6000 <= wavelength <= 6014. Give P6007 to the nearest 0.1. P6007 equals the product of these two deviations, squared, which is 1.0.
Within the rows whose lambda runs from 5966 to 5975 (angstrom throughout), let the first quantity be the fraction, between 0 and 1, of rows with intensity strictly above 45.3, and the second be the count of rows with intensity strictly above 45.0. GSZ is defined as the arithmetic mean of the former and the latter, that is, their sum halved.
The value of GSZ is 2.2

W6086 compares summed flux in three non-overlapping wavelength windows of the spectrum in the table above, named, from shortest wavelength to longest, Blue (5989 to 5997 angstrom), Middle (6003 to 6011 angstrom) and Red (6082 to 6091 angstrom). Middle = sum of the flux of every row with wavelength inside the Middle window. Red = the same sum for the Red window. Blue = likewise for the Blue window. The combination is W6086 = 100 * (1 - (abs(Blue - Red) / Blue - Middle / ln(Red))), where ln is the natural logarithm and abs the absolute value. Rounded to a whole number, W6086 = 4836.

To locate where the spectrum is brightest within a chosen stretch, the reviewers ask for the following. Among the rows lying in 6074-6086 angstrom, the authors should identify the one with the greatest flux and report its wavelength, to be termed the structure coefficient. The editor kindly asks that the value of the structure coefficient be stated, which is 6074.50 angstrom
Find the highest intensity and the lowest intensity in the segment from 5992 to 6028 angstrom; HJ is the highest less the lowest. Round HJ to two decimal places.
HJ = 3.90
